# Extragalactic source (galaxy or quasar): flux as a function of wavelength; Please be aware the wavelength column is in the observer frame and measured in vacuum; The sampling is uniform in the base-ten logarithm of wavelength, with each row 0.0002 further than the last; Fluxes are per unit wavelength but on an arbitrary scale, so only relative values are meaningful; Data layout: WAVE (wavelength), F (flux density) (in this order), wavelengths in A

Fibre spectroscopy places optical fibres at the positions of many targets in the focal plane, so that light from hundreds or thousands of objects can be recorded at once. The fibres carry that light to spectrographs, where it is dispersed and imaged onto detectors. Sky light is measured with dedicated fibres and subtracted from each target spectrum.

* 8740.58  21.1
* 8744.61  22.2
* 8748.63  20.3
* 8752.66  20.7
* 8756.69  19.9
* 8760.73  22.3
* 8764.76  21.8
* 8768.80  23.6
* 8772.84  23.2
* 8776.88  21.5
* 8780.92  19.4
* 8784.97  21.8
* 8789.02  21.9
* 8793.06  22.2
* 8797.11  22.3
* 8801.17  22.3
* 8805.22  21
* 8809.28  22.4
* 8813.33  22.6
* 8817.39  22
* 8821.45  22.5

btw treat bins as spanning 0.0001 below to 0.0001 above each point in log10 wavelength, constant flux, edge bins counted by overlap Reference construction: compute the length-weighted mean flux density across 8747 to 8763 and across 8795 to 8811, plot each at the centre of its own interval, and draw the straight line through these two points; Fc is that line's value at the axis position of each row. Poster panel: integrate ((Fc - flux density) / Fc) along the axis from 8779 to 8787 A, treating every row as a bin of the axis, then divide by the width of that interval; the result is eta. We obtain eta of 0.041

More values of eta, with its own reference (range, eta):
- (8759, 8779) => -0.062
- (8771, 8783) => 0.001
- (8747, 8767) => -0.008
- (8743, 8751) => -0.026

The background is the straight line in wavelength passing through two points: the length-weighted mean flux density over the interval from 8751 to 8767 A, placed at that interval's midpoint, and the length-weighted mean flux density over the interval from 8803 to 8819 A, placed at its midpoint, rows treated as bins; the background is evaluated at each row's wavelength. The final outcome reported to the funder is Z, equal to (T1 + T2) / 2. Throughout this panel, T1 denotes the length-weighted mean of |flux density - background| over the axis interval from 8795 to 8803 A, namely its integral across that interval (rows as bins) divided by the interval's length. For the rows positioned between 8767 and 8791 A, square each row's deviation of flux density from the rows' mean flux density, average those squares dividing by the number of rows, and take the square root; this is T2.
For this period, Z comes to 0.91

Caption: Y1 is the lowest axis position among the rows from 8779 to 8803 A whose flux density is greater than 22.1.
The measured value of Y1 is 8793.06 A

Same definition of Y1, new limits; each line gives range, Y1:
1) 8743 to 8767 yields 8744.61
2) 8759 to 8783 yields 8760.73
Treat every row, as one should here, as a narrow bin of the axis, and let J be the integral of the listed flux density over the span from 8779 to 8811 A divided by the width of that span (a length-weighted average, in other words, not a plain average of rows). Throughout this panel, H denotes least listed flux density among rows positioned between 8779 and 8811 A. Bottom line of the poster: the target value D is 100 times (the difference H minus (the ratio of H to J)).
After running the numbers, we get 1850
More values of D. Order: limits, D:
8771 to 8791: 1850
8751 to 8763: 1895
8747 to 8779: 1898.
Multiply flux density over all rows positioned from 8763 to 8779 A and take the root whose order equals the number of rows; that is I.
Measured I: 22.5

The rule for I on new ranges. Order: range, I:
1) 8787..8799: 22.1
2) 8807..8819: 22.3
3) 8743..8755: 21.1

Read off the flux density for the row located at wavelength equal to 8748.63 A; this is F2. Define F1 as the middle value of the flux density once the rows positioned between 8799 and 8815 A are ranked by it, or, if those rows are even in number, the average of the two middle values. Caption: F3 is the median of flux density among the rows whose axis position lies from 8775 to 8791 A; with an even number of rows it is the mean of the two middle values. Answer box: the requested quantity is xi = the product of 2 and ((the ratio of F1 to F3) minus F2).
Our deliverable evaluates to -39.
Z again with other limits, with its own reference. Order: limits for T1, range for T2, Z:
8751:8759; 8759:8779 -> 0.84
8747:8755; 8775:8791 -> 0.81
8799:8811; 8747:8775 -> 0.96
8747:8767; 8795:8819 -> 0.67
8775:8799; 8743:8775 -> 0.93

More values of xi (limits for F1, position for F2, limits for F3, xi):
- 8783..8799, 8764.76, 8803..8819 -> -42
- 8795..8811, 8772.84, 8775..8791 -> -44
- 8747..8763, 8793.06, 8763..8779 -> -43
